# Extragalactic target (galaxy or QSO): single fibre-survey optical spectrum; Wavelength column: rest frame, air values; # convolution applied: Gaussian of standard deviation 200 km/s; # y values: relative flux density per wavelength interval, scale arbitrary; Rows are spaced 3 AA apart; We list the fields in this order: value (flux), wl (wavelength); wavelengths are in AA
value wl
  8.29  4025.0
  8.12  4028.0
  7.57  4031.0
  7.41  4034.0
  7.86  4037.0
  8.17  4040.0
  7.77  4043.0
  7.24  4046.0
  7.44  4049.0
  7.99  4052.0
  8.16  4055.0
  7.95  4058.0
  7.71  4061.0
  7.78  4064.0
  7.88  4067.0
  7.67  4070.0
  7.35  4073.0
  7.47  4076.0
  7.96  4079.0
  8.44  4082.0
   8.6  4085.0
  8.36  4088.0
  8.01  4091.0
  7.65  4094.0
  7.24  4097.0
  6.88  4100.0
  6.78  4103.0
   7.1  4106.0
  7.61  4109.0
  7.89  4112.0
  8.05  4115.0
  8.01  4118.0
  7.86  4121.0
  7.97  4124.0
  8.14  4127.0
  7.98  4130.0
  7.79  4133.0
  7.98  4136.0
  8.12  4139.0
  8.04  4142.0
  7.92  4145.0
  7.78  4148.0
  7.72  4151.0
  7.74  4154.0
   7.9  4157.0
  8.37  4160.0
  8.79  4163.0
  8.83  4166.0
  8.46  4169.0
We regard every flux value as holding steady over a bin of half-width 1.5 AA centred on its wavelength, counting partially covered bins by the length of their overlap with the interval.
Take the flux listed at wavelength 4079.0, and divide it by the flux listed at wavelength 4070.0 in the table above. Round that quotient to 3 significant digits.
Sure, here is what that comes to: 1.04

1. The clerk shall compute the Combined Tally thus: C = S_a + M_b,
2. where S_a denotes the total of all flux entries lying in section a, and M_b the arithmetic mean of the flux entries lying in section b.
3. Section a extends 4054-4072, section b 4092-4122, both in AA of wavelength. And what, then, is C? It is 55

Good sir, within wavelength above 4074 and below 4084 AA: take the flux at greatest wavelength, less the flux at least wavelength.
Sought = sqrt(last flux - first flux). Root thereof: 1.0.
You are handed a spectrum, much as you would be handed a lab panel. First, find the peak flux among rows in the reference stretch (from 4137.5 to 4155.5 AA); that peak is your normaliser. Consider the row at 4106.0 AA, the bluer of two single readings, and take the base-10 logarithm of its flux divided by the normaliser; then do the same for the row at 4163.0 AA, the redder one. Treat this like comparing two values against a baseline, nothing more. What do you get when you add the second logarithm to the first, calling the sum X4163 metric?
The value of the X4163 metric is -0.024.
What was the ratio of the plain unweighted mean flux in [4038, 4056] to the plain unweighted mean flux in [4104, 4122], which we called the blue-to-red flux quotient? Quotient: 1.01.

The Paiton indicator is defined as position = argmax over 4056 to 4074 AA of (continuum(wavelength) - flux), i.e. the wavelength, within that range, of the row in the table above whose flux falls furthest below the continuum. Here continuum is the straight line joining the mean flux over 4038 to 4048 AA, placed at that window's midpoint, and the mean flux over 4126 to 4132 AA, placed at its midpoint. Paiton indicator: 4073.0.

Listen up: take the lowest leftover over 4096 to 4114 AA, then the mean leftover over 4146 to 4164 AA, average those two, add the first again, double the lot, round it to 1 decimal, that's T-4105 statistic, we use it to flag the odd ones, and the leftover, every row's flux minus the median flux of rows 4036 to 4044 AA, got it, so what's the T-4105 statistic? -3.1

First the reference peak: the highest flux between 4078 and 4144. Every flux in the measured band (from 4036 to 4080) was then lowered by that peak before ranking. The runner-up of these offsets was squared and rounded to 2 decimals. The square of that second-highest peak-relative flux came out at 0.19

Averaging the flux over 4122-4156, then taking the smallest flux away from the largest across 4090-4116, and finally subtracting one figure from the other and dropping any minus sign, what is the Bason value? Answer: 6.7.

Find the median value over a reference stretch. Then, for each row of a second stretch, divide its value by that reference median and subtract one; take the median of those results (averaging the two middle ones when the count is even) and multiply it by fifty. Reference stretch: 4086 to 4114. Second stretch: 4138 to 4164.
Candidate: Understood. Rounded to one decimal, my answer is 2.0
